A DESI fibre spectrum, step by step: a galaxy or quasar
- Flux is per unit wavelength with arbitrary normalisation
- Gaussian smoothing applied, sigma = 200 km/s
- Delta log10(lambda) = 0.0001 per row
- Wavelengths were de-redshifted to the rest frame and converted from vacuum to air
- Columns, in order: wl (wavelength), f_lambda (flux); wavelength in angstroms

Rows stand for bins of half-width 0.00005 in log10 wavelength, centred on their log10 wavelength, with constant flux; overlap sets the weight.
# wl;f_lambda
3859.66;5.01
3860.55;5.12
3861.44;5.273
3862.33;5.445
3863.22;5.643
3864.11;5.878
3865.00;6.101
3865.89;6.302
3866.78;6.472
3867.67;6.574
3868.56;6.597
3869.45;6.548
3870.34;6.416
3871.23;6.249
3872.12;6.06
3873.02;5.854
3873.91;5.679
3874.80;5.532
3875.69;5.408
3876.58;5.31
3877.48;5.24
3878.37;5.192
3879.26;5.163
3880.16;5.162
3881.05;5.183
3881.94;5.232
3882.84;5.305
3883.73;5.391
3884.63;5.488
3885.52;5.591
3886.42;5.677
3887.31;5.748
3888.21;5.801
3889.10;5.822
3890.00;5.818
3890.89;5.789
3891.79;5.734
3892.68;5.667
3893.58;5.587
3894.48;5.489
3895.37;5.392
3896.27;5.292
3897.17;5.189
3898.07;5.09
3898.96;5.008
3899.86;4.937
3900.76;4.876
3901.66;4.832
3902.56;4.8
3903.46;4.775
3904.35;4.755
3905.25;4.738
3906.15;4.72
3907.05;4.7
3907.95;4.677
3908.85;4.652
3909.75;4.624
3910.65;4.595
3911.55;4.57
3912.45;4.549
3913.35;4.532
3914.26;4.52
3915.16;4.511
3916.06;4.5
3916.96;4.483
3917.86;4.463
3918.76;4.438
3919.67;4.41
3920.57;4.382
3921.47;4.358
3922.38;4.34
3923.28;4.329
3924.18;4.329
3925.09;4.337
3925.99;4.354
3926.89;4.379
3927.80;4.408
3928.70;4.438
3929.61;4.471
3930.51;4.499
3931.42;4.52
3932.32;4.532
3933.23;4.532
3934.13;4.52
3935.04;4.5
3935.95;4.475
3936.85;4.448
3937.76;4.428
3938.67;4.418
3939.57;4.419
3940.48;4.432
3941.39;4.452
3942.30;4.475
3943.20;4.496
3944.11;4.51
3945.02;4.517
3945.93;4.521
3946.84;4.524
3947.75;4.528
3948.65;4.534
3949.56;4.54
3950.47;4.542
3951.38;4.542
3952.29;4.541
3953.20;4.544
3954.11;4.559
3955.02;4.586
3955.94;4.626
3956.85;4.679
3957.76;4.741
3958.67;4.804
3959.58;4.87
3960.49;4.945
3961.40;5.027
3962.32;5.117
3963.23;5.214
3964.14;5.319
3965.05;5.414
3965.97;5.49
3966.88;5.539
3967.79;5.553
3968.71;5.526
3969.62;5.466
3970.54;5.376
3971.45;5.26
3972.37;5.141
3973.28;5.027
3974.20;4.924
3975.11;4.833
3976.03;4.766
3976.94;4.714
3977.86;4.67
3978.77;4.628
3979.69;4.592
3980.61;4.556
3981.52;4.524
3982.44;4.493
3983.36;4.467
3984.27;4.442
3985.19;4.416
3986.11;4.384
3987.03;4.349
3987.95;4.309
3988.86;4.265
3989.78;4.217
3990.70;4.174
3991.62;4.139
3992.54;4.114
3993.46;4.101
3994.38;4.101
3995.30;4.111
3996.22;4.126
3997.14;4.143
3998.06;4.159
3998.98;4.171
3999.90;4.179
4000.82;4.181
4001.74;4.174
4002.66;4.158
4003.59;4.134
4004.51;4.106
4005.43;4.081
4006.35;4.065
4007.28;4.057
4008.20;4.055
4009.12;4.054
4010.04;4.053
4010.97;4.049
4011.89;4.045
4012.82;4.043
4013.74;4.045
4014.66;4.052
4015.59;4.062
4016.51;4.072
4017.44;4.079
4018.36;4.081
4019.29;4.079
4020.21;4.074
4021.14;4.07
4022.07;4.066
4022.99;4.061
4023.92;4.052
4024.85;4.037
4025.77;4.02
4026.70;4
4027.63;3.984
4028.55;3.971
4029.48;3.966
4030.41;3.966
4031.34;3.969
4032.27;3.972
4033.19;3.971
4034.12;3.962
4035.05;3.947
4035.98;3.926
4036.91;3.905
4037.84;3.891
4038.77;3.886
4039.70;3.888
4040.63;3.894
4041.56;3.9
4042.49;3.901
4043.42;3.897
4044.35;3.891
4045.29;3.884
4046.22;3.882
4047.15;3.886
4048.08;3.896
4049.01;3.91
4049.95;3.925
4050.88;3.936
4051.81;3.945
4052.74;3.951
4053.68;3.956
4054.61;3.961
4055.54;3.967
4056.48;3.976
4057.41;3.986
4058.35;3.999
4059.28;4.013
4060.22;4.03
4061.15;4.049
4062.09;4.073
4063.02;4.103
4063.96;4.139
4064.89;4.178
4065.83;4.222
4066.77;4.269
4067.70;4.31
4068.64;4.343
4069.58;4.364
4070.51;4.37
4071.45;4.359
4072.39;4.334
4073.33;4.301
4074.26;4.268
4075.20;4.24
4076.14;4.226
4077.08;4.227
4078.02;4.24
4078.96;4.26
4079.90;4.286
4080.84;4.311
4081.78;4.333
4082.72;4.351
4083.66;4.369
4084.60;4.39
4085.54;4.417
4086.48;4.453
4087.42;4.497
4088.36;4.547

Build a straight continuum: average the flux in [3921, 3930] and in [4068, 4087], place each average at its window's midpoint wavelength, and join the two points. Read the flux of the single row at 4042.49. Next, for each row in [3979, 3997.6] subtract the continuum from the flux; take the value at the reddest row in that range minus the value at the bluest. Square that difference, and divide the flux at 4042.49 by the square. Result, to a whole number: 20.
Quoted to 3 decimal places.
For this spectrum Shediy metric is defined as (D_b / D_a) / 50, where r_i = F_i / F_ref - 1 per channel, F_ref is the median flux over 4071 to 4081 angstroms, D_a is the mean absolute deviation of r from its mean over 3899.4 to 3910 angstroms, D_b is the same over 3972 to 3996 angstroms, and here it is 0.066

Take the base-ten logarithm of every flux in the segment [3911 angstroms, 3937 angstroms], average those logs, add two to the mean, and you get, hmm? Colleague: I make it 2.65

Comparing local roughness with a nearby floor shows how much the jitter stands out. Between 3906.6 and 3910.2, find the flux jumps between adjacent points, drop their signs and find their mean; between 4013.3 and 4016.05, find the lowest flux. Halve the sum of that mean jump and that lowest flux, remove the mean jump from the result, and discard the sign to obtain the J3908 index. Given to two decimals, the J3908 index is 2.01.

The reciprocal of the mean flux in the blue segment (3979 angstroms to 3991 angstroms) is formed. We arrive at 0.23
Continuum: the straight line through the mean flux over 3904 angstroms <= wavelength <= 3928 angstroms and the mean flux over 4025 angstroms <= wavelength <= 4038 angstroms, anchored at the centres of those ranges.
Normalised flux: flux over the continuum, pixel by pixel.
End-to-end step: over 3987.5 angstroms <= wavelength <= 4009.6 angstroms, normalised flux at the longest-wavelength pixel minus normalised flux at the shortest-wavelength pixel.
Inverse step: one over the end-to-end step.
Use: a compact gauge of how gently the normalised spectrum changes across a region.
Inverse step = -27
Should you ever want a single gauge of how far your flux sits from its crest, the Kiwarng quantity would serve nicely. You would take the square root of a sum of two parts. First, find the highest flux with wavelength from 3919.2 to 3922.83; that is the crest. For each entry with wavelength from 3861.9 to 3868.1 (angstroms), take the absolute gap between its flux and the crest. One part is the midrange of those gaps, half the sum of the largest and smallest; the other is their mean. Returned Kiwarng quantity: 1.8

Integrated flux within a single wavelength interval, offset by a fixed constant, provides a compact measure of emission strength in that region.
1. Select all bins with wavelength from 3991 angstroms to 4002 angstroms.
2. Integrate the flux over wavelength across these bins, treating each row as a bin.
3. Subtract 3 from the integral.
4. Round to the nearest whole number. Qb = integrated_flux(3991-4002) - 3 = 43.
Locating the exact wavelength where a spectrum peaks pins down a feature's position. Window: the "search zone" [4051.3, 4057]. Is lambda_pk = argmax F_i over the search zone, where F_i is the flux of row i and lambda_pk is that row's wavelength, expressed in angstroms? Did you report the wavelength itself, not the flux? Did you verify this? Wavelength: 4056.48 angstroms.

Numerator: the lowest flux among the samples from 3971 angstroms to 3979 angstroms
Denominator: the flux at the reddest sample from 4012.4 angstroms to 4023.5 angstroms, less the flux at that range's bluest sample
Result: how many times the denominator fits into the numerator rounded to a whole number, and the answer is 257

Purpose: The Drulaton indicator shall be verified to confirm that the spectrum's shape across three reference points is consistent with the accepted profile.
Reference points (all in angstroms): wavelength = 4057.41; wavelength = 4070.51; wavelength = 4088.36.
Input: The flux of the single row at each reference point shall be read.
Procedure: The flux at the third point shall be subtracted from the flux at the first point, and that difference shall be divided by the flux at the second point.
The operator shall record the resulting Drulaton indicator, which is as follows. -0.13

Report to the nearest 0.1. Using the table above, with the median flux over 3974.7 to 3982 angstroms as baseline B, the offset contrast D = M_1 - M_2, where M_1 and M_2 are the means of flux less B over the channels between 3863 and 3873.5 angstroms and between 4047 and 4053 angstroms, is 2.3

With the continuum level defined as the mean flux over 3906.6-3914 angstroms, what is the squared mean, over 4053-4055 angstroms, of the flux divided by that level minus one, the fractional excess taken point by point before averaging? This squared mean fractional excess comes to 0.020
